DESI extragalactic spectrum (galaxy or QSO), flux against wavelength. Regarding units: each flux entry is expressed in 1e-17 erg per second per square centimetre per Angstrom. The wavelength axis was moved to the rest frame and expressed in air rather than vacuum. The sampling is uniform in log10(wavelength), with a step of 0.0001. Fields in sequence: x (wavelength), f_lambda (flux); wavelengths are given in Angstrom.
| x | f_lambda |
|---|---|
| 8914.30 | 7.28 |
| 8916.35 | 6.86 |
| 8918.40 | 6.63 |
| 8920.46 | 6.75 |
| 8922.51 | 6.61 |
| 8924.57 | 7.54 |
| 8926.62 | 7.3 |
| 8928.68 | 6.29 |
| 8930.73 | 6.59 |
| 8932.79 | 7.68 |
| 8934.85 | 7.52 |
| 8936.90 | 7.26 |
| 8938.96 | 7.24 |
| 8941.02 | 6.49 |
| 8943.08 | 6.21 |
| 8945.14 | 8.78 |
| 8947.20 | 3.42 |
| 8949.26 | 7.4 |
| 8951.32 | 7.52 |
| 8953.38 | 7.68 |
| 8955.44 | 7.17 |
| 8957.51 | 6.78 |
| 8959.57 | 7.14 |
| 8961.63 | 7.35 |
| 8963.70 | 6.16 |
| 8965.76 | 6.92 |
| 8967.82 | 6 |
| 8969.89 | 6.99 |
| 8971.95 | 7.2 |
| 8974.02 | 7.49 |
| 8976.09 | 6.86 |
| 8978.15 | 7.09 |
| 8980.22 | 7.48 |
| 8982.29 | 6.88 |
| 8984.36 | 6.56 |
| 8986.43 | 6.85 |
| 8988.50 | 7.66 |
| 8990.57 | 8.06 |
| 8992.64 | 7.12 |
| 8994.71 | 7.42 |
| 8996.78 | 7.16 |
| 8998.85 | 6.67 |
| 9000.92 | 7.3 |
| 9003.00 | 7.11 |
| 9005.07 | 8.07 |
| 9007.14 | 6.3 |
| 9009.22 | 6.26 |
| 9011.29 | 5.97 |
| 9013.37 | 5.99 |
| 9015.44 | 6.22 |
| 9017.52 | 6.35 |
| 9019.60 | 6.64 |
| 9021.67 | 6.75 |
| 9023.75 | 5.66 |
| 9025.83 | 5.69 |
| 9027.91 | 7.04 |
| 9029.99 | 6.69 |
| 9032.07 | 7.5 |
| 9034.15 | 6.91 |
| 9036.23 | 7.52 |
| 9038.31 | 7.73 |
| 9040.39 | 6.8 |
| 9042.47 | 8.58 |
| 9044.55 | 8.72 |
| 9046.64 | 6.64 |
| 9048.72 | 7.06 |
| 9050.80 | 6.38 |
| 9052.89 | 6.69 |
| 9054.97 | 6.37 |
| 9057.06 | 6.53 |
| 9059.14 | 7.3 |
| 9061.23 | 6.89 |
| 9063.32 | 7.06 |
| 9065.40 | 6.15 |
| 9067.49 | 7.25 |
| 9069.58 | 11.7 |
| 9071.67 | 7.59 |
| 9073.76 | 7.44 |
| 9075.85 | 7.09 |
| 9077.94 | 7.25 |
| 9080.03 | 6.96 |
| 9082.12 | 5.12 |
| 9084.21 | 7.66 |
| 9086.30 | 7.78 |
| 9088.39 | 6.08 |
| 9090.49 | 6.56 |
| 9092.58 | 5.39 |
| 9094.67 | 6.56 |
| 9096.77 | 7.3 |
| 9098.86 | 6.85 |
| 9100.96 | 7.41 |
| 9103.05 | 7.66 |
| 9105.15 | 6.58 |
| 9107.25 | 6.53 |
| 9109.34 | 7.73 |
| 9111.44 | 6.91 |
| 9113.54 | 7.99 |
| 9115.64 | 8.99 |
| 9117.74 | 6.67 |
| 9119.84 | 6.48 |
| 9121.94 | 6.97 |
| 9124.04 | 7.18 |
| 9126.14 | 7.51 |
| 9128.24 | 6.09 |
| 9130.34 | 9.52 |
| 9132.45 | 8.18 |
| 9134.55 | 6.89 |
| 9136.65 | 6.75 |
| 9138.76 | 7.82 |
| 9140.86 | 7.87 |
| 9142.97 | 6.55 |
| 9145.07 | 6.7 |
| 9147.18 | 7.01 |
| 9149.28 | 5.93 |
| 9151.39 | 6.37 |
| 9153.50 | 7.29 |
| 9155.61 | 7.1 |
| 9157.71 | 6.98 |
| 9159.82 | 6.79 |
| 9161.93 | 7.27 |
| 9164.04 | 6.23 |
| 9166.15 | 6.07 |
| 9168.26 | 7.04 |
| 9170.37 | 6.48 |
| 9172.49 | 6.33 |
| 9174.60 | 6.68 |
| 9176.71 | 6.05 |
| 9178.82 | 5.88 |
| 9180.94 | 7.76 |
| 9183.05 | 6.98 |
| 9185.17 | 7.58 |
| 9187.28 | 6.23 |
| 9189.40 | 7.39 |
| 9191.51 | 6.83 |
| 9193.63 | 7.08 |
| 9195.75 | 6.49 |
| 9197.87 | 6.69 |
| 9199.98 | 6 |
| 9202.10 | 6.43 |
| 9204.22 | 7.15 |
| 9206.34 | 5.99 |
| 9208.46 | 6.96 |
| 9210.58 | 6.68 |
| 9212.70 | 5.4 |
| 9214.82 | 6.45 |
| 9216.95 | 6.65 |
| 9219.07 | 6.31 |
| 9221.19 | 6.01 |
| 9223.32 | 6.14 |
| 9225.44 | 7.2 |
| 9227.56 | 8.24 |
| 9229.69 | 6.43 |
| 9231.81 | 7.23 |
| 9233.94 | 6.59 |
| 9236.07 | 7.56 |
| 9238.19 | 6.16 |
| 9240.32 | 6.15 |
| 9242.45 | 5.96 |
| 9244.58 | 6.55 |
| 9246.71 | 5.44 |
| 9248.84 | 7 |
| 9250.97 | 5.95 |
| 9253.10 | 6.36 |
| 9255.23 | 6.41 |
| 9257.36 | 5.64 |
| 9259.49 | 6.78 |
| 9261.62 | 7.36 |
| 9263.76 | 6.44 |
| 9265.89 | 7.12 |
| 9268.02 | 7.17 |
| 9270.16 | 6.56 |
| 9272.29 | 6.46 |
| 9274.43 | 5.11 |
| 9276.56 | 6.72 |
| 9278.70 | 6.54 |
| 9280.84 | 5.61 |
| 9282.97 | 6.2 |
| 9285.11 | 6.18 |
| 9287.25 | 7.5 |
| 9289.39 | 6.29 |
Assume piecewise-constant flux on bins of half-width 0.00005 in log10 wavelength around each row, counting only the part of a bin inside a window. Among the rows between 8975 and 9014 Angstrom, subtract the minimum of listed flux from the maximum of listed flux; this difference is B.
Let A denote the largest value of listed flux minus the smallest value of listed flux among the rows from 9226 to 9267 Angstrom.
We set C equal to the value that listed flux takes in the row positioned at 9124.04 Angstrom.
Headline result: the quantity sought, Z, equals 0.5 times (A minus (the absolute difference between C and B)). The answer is -1.1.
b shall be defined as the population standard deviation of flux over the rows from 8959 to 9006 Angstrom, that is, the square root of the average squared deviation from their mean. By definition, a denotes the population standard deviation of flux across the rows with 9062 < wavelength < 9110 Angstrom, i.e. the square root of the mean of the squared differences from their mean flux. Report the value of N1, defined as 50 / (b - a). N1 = -70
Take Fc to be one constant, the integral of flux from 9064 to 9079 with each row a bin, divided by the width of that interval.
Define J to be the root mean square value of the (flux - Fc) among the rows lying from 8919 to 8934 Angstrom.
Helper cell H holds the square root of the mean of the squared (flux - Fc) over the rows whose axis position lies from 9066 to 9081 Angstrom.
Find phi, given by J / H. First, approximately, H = 1.6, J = 0.9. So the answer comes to 0.6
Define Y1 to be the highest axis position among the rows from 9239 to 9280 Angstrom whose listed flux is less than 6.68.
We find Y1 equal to 9278.70 Angstrom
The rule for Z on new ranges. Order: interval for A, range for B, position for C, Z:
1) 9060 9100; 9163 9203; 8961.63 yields 0.6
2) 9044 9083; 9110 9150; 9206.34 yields 2.1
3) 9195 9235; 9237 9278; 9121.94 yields -0.9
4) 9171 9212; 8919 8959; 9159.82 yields 0.2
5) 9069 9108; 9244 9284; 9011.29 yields 1.4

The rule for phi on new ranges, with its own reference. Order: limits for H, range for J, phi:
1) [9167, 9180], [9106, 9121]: 0.7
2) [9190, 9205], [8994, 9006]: 0.5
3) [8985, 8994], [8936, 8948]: 3.5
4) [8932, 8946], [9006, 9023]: 1.6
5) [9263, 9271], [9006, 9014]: 1.6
